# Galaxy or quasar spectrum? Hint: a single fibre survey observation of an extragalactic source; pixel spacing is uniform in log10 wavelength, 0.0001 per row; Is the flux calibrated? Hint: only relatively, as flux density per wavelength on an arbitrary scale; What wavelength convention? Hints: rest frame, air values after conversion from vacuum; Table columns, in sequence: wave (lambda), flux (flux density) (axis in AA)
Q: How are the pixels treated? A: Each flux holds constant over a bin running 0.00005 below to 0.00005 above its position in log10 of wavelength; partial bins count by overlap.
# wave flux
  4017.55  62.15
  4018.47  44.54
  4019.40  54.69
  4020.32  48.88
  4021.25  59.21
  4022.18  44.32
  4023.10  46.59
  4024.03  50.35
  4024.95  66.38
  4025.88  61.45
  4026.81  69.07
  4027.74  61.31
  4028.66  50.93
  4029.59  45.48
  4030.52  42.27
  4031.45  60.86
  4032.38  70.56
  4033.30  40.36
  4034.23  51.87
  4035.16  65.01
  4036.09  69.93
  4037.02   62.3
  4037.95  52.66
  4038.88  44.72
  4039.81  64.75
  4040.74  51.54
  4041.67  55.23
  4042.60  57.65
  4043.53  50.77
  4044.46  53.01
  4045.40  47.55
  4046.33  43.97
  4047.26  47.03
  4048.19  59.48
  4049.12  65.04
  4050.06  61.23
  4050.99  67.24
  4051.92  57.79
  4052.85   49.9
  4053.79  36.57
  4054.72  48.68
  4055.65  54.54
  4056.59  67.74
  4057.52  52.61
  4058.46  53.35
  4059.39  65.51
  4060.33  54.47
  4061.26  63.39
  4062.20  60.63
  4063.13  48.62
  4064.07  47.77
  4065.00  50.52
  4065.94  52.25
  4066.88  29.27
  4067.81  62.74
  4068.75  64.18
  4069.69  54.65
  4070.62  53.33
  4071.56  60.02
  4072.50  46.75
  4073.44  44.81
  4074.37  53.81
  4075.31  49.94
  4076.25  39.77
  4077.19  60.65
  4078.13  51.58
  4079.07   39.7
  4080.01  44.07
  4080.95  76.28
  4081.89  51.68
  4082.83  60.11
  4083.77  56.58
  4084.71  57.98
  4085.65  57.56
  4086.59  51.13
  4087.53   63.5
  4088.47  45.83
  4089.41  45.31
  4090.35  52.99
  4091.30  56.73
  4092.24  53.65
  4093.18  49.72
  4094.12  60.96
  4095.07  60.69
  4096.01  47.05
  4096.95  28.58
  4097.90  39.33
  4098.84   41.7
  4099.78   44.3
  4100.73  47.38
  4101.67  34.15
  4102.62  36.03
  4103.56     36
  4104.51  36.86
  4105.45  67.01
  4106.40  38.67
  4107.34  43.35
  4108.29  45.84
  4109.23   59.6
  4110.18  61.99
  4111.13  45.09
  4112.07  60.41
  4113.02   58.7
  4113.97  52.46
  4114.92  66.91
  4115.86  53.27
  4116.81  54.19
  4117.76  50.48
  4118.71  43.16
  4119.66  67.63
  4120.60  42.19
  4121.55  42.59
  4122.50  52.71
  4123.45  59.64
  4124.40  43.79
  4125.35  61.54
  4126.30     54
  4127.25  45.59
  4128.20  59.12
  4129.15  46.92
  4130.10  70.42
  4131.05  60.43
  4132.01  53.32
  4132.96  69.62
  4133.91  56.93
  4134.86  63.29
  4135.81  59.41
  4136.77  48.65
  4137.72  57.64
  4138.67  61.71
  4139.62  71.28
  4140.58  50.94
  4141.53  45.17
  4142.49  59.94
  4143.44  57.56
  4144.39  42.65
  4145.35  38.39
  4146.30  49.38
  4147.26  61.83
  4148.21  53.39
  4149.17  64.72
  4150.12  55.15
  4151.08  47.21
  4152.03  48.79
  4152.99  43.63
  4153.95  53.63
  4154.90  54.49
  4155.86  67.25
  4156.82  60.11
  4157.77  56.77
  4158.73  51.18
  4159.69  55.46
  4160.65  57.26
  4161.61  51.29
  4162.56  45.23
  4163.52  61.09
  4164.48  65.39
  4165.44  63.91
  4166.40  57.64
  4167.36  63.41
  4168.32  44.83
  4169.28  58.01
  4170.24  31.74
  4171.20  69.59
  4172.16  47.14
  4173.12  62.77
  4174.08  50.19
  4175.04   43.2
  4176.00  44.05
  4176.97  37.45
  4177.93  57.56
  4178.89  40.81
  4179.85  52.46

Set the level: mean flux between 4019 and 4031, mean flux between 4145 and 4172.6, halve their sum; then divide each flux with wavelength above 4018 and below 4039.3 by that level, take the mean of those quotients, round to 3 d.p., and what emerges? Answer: 1.014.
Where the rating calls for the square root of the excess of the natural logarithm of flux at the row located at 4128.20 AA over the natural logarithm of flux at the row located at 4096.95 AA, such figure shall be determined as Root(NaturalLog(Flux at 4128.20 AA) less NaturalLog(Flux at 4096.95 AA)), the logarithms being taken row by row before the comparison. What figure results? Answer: 0.9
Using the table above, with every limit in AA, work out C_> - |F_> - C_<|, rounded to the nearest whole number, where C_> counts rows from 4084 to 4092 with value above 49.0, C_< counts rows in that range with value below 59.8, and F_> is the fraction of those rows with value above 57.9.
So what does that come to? -1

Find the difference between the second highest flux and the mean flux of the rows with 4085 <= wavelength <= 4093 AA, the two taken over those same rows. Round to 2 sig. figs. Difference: 4.2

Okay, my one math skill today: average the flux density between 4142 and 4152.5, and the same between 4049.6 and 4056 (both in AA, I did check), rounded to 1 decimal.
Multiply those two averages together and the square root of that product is 53.2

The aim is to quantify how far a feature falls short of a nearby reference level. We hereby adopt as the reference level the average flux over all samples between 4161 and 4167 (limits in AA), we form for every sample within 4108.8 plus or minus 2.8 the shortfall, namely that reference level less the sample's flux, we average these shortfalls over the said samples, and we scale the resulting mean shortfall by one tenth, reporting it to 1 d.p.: 0.8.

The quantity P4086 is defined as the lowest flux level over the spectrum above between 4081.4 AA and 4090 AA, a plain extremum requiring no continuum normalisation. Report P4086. 45.31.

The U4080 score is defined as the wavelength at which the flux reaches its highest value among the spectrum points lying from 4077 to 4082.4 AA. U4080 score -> 4080.95 AA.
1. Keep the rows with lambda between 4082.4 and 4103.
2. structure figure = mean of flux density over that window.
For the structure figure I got 49.6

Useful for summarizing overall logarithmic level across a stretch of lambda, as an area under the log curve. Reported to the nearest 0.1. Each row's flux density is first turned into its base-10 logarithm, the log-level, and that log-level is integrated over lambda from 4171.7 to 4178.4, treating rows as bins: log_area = 11.3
